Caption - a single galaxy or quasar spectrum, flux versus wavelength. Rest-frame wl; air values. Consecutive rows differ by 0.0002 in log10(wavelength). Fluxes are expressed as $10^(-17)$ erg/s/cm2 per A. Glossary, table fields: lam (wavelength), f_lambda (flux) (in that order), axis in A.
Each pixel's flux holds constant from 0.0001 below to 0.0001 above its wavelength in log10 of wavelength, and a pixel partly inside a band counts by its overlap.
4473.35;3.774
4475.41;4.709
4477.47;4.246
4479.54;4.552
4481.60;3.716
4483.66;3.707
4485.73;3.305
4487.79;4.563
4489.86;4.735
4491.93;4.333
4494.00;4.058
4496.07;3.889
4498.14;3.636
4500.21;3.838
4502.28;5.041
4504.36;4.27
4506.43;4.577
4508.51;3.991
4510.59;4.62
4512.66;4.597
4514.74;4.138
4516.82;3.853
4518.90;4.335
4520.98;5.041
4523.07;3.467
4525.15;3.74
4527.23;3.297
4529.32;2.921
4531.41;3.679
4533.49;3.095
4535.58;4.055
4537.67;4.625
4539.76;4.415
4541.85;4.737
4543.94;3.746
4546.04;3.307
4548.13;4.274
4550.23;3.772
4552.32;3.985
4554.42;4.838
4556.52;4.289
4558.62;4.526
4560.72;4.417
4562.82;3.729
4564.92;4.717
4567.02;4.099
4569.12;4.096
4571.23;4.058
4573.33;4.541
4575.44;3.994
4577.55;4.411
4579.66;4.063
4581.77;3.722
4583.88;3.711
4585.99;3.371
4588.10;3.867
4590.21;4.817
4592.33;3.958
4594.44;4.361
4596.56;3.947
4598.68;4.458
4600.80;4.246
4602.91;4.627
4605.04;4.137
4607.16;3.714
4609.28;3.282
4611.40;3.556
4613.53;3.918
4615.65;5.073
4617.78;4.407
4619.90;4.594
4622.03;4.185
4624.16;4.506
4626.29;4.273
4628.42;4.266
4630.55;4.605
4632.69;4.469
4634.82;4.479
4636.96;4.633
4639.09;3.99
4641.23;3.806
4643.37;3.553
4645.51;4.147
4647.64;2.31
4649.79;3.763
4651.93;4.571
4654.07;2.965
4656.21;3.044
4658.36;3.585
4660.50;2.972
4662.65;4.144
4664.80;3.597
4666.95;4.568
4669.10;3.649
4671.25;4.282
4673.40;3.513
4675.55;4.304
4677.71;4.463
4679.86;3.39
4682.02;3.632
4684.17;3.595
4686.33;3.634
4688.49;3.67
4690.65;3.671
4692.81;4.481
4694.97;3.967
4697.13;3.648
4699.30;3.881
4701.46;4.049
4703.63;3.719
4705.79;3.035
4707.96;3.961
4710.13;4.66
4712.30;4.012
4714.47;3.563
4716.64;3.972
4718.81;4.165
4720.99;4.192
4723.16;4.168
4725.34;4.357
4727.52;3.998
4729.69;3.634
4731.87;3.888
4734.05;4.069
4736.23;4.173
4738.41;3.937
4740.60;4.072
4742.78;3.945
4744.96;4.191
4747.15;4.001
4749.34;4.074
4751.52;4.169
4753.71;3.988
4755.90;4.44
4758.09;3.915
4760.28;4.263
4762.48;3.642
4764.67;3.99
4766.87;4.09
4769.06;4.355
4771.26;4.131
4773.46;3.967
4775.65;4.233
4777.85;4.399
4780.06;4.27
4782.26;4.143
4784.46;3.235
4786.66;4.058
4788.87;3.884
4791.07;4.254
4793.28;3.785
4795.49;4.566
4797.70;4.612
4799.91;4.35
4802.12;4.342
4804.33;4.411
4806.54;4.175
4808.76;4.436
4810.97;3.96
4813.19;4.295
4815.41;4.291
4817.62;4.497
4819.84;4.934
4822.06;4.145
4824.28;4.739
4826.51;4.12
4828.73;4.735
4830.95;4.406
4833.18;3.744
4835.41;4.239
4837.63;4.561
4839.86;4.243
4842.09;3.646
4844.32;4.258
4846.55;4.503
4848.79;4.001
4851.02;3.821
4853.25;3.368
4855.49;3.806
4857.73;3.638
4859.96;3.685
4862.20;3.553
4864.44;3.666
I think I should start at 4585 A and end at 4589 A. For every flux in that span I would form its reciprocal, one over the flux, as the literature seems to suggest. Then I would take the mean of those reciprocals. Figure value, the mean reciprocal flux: 0.278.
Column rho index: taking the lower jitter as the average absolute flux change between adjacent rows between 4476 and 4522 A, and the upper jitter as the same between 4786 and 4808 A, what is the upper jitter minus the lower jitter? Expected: -0.20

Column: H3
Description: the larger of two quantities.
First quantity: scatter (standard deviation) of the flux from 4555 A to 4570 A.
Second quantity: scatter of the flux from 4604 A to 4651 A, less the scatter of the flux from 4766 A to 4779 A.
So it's 0.42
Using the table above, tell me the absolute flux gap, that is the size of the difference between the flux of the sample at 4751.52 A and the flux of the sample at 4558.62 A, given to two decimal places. 0.36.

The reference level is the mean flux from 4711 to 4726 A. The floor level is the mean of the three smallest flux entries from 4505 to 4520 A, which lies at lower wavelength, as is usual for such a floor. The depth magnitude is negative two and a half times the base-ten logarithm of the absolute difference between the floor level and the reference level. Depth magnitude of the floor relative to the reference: 2.9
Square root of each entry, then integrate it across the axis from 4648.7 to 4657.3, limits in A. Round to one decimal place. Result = 16.2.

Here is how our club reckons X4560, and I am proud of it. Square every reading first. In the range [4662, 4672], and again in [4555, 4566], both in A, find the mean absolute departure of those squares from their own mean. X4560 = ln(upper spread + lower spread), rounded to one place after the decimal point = 1.6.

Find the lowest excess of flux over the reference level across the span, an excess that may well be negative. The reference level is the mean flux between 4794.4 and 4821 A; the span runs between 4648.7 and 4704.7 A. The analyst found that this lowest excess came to -1.44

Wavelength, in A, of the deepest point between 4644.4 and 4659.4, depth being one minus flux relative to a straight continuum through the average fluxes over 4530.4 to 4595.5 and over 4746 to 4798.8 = 4647.64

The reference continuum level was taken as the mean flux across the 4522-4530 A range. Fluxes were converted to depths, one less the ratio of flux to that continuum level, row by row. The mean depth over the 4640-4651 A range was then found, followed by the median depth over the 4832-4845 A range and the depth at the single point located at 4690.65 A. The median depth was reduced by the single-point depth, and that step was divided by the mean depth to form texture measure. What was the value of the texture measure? 3.6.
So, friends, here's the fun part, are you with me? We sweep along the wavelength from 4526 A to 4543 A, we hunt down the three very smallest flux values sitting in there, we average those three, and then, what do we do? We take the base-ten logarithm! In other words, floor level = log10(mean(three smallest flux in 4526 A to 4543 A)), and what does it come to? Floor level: 0.49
